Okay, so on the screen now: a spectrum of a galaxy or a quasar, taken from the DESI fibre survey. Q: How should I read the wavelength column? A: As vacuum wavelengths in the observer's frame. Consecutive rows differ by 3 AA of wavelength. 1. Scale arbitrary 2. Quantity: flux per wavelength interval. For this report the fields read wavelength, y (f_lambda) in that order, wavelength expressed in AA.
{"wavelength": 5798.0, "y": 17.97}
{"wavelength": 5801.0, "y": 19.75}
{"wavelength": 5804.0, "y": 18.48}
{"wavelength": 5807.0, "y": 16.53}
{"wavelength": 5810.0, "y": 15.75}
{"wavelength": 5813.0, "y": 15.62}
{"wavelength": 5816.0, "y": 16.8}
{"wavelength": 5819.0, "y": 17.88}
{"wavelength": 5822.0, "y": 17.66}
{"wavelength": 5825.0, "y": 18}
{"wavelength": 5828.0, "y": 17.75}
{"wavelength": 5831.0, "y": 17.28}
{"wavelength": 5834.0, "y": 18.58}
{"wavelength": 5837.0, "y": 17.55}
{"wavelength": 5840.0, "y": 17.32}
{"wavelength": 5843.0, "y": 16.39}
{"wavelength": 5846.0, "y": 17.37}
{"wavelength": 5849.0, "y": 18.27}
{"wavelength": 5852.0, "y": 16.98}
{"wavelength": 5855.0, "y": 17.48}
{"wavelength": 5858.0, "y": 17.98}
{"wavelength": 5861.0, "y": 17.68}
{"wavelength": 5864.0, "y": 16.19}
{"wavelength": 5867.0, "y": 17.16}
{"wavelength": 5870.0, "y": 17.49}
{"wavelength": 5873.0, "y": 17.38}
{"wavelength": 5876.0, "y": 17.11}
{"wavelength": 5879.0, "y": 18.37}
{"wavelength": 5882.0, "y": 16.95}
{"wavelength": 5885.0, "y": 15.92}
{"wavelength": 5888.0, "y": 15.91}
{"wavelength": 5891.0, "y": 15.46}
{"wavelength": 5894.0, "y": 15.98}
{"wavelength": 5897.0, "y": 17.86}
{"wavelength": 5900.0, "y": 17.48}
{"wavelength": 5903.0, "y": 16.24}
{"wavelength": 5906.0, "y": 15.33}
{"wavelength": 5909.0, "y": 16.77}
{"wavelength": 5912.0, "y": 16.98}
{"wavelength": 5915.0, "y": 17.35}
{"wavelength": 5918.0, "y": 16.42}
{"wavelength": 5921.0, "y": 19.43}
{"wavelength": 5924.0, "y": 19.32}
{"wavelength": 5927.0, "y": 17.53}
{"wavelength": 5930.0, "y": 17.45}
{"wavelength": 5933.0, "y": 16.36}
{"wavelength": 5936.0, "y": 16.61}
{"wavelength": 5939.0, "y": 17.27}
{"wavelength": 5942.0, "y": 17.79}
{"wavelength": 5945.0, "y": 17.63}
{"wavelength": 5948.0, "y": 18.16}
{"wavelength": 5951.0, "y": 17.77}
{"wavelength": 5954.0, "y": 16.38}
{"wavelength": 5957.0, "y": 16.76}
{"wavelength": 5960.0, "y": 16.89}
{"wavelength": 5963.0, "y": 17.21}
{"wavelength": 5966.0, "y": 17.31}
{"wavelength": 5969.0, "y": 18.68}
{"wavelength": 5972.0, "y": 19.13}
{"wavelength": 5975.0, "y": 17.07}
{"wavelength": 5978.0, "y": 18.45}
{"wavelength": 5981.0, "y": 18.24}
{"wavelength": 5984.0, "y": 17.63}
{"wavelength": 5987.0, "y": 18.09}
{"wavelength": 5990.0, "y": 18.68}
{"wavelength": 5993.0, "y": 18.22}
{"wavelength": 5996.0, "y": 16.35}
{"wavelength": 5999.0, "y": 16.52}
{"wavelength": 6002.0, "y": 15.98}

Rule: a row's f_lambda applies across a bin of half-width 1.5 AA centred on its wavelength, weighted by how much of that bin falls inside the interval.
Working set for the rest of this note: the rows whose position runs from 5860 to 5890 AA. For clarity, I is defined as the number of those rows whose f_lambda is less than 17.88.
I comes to 9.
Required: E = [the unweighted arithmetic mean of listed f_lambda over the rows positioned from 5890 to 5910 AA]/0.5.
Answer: 32.9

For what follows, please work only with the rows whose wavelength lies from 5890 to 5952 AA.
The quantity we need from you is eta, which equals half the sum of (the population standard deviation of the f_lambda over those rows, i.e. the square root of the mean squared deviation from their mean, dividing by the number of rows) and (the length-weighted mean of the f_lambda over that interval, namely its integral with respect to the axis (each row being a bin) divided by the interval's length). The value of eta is 9.13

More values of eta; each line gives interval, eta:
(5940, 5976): 9.17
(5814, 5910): 8.98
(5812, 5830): 9.09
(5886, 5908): 8.61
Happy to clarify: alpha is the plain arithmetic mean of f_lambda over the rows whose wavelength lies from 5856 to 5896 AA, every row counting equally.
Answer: 16.9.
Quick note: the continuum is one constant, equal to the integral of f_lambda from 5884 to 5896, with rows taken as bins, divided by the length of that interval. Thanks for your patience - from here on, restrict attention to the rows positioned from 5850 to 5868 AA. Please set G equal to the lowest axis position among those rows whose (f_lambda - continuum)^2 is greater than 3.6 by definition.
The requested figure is 5858.0 AA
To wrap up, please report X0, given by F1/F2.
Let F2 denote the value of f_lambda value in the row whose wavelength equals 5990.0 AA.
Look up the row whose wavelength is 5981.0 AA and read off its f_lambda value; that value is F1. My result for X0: 0.98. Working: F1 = 18.24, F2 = 18.68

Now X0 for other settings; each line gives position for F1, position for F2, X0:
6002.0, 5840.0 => 0.92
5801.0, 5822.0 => 1.12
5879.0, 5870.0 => 1.05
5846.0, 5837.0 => 0.99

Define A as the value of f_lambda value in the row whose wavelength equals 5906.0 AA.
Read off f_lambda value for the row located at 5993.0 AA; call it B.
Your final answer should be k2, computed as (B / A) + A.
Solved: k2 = 16.5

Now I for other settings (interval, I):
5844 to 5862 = 4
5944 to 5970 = 7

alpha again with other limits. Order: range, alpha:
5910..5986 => 17.6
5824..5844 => 17.6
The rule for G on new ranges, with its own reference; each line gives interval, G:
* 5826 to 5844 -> 5834.0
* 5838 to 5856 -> 5849.0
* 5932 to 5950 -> 5948.0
